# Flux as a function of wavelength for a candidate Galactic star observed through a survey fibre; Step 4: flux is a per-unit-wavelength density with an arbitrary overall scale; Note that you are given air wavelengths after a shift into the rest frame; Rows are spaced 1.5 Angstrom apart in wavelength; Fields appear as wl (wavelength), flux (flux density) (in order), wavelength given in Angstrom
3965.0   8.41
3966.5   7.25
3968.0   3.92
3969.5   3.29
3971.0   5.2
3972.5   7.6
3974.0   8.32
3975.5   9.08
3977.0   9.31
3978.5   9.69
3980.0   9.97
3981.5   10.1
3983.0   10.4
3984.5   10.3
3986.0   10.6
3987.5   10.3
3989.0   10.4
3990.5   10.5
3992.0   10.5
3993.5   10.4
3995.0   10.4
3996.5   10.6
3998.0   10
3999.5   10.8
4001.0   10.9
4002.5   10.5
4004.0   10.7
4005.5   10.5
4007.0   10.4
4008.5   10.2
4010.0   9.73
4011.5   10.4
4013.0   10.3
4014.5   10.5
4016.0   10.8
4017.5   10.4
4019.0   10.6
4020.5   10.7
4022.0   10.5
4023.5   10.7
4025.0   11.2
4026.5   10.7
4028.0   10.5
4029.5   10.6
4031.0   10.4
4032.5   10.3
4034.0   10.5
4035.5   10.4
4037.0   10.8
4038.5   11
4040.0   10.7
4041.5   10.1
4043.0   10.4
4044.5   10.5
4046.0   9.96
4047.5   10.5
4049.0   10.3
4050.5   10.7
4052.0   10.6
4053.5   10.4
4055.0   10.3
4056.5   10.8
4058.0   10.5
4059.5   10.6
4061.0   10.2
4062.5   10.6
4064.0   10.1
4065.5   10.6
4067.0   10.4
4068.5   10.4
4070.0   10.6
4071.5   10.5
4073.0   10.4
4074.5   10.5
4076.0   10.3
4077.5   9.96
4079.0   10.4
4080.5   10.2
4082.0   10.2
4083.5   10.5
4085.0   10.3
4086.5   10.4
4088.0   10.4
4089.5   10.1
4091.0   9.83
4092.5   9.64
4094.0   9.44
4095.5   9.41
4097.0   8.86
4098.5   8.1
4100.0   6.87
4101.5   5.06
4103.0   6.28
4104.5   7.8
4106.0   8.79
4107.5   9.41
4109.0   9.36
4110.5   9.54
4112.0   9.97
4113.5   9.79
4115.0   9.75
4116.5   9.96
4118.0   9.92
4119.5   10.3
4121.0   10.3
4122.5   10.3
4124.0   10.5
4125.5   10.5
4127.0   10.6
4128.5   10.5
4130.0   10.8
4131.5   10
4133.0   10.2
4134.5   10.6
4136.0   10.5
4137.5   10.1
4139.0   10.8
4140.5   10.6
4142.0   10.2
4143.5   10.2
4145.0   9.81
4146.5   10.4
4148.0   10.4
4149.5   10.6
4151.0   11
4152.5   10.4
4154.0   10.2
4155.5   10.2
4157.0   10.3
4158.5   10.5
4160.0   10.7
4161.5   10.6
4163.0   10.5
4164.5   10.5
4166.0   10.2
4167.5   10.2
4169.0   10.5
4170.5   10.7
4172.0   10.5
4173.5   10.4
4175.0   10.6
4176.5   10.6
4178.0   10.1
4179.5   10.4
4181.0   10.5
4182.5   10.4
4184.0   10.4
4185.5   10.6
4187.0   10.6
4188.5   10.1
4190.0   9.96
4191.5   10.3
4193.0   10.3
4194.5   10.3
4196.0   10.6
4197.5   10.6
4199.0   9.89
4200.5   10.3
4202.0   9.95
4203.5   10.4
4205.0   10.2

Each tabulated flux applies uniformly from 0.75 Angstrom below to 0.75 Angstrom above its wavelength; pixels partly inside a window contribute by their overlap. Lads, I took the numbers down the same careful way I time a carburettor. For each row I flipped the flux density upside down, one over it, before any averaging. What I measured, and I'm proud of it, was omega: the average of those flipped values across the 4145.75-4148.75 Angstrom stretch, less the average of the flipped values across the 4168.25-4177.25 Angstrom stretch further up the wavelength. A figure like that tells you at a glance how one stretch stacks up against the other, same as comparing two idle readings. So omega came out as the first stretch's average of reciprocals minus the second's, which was 0.0014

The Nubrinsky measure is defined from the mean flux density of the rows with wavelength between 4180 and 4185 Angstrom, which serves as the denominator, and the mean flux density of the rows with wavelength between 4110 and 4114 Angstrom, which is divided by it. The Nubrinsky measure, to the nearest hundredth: 0.94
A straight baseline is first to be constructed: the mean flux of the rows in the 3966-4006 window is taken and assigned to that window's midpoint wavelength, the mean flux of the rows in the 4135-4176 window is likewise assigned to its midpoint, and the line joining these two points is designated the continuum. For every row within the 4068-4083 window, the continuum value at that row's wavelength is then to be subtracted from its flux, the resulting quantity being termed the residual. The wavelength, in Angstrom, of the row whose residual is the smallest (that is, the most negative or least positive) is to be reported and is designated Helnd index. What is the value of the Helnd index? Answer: 4077.5 Angstrom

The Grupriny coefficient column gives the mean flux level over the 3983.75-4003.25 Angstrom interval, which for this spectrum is 10.5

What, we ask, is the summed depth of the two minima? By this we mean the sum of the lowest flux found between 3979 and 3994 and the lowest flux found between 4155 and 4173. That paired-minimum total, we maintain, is 20.2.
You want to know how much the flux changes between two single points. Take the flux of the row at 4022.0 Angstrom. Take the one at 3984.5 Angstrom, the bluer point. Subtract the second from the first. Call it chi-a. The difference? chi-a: 0.20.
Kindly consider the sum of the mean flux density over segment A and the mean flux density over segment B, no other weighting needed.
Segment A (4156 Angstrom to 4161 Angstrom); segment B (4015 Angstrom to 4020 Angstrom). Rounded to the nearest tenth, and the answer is 21.1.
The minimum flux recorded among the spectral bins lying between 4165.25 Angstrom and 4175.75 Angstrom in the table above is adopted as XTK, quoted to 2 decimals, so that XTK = 10.20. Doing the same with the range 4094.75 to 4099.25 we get 8.10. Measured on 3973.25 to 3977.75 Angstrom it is 8.32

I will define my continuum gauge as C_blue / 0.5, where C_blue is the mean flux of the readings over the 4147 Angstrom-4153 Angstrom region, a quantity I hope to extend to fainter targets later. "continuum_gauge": 21.2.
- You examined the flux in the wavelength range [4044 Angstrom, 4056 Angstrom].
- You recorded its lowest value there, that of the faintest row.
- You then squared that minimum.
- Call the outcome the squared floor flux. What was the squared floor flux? 99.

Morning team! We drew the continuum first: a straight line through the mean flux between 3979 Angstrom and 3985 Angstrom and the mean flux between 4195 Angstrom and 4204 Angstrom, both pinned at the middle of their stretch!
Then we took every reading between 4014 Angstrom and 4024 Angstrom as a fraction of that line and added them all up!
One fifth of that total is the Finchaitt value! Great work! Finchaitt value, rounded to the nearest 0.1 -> 1.5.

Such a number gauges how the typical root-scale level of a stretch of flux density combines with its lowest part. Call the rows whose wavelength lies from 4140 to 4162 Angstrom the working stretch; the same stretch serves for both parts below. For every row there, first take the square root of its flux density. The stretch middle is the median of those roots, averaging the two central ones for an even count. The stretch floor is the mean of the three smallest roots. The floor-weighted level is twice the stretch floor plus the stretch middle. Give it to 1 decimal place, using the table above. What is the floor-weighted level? 9.6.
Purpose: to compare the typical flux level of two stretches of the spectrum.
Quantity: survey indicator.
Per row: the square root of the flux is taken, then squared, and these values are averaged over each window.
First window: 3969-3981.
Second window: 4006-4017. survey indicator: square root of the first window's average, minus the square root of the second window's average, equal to -0.42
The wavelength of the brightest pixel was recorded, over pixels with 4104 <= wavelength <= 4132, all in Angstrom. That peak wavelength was 4130.0 Angstrom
